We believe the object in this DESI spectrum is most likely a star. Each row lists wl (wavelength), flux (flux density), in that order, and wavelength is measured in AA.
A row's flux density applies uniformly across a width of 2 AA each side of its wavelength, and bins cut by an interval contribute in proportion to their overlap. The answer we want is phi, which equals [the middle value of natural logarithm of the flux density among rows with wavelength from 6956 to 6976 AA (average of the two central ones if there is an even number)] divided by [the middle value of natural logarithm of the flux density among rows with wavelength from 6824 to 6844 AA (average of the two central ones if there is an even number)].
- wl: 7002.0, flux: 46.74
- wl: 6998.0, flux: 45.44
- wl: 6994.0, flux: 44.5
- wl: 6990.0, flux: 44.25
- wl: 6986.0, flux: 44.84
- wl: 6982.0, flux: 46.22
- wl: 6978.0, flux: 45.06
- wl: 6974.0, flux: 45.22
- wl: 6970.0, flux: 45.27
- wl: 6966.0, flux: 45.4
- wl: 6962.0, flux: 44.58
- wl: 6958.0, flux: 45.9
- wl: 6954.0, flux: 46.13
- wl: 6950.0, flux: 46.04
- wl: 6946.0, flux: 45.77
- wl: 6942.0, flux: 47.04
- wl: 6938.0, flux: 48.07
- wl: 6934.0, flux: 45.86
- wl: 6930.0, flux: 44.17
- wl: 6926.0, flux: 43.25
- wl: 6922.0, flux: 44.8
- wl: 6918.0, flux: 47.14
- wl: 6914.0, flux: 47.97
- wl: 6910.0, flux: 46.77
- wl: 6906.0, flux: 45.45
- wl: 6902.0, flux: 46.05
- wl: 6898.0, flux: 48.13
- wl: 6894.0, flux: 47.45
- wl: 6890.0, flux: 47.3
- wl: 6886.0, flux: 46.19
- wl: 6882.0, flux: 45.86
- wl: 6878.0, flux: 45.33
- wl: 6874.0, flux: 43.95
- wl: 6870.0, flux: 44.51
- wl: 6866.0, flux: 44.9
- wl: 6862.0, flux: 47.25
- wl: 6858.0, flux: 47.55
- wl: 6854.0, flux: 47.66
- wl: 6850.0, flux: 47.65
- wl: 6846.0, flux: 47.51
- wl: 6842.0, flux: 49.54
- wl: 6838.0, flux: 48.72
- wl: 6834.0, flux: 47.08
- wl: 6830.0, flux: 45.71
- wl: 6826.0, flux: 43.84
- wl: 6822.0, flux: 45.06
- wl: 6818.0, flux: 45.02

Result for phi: 0.99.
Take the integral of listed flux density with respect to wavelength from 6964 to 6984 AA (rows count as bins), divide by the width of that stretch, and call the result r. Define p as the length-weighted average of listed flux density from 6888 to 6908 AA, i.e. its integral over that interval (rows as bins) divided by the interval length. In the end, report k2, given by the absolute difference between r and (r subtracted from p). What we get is 44.0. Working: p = 46.9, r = 45.4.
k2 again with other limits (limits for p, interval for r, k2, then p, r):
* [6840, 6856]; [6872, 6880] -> 41.2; 48.1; 44.6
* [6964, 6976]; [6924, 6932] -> 42.1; 45.3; 43.7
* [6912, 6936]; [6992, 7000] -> 44.4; 45.5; 45.0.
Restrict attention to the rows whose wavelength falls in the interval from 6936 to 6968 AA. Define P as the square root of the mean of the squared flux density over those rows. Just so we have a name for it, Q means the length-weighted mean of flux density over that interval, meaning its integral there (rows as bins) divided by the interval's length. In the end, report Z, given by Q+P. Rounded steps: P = 46.1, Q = 46.1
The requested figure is 92.2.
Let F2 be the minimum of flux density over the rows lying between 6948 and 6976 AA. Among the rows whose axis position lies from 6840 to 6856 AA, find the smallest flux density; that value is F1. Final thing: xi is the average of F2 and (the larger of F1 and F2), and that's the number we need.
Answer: 46.0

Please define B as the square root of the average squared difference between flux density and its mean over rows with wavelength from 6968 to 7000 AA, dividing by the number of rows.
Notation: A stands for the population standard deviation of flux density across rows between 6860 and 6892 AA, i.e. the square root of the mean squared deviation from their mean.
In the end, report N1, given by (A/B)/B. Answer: 3.6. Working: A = 1.14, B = 0.6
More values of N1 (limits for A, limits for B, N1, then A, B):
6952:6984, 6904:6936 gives 0.2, 0.53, 1.5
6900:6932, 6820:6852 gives 0.5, 1.49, 1.8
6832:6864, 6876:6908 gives 0.8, 0.78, 1.0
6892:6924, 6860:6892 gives 0.9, 1.12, 1.1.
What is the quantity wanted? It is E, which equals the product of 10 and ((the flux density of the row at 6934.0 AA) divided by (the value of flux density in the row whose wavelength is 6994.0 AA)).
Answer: 10.3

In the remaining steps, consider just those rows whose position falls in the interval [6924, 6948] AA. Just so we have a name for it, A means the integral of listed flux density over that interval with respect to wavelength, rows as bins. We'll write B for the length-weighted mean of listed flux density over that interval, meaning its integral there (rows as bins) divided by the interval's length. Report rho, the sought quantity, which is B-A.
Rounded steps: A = 1097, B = 45.7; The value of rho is -1051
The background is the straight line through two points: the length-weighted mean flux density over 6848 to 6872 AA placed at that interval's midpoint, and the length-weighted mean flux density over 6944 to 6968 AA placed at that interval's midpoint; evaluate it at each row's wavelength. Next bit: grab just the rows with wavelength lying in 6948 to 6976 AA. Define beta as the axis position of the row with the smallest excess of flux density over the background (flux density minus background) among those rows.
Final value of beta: 6962.0 AA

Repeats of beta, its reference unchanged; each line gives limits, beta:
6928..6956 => 6930.0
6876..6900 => 6878.0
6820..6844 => 6826.0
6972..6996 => 6990.0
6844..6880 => 6874.0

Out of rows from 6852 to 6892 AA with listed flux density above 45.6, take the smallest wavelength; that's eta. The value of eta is 6854.0 AA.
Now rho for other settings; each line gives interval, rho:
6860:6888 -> -1227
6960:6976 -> -677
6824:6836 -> -501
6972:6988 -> -680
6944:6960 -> -689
